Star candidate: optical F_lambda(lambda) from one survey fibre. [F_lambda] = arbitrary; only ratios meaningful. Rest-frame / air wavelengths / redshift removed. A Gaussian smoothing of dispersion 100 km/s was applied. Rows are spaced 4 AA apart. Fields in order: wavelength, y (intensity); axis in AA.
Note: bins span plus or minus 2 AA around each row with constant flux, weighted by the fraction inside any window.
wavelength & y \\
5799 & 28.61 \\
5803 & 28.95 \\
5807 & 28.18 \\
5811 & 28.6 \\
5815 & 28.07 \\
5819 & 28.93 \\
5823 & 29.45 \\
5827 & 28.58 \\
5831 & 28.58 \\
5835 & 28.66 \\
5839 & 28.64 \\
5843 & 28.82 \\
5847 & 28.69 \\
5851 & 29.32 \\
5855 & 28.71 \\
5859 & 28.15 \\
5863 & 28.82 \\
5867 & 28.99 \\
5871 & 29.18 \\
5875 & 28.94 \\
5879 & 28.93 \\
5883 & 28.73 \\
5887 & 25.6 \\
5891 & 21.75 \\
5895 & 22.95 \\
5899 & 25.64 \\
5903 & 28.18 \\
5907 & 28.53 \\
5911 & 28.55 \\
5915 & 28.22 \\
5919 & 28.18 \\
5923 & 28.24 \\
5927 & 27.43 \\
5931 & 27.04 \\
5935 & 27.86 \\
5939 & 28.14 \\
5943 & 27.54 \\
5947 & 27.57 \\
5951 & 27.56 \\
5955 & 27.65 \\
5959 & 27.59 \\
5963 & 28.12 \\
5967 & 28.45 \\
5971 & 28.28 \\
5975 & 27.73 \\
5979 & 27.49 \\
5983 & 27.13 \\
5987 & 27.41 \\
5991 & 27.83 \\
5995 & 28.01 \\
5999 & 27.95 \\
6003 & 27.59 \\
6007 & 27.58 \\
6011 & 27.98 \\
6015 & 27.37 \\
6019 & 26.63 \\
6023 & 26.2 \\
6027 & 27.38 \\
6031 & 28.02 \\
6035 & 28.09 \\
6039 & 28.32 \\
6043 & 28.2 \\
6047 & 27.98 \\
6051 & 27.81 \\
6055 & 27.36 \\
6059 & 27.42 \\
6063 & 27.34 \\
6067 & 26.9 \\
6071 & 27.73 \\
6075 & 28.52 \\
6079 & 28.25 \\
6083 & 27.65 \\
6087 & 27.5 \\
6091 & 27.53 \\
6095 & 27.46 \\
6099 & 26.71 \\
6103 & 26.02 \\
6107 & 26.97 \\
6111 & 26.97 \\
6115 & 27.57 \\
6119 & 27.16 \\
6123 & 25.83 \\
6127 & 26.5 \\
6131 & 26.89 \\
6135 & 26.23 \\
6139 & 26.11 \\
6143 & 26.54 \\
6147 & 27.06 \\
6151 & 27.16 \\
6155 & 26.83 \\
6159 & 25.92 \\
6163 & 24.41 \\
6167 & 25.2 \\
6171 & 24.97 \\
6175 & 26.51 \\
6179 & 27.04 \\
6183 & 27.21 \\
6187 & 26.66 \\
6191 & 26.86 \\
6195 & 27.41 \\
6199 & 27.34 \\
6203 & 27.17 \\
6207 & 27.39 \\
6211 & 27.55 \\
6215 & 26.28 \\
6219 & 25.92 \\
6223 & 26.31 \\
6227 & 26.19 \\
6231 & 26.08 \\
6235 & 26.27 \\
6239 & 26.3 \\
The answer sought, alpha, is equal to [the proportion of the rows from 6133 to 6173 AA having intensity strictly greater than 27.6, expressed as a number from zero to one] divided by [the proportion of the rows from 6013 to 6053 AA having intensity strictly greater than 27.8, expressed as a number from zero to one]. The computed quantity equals 0.0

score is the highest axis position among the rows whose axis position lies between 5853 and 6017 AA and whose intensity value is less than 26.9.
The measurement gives 5899 AA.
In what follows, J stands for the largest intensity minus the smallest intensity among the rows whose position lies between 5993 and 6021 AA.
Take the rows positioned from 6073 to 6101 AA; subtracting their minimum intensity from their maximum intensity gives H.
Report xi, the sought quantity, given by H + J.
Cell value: 3.19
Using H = 1.81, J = 1.4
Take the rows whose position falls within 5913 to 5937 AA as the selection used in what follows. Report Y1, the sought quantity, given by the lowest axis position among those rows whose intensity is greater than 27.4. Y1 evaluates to 5915 AA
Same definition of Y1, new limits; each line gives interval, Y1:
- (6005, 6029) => 6007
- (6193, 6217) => 6195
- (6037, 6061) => 6039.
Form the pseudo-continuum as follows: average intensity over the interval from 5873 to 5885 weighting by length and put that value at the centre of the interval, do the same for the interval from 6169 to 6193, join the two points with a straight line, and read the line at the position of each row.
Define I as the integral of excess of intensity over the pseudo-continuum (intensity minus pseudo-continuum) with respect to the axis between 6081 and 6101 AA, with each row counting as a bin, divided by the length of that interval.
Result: 0.14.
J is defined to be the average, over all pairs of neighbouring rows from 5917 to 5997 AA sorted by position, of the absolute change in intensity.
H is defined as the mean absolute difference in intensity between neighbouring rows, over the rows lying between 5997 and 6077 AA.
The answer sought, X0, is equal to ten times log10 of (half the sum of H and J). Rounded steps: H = 0.4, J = 0.33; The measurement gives -4.3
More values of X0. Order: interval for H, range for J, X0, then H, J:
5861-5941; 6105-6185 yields -1.2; 0.9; 0.59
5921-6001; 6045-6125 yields -4.1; 0.3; 0.46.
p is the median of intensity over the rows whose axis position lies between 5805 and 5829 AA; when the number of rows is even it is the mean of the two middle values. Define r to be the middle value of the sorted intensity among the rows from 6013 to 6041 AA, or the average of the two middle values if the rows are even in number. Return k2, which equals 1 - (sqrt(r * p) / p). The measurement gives 0.02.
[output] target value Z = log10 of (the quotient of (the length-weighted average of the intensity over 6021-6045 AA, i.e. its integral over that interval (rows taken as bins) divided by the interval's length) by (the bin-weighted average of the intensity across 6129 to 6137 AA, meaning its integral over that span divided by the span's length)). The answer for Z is 0.018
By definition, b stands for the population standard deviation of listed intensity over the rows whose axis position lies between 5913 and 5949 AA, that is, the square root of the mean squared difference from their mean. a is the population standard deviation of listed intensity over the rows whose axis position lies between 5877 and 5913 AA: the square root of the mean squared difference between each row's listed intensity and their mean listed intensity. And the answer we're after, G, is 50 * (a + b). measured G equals 148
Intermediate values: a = 2.55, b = 0.40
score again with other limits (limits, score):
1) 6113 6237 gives 6235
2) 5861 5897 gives 5895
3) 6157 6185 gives 6175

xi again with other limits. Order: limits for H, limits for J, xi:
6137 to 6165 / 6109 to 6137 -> 4.49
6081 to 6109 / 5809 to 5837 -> 3.01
